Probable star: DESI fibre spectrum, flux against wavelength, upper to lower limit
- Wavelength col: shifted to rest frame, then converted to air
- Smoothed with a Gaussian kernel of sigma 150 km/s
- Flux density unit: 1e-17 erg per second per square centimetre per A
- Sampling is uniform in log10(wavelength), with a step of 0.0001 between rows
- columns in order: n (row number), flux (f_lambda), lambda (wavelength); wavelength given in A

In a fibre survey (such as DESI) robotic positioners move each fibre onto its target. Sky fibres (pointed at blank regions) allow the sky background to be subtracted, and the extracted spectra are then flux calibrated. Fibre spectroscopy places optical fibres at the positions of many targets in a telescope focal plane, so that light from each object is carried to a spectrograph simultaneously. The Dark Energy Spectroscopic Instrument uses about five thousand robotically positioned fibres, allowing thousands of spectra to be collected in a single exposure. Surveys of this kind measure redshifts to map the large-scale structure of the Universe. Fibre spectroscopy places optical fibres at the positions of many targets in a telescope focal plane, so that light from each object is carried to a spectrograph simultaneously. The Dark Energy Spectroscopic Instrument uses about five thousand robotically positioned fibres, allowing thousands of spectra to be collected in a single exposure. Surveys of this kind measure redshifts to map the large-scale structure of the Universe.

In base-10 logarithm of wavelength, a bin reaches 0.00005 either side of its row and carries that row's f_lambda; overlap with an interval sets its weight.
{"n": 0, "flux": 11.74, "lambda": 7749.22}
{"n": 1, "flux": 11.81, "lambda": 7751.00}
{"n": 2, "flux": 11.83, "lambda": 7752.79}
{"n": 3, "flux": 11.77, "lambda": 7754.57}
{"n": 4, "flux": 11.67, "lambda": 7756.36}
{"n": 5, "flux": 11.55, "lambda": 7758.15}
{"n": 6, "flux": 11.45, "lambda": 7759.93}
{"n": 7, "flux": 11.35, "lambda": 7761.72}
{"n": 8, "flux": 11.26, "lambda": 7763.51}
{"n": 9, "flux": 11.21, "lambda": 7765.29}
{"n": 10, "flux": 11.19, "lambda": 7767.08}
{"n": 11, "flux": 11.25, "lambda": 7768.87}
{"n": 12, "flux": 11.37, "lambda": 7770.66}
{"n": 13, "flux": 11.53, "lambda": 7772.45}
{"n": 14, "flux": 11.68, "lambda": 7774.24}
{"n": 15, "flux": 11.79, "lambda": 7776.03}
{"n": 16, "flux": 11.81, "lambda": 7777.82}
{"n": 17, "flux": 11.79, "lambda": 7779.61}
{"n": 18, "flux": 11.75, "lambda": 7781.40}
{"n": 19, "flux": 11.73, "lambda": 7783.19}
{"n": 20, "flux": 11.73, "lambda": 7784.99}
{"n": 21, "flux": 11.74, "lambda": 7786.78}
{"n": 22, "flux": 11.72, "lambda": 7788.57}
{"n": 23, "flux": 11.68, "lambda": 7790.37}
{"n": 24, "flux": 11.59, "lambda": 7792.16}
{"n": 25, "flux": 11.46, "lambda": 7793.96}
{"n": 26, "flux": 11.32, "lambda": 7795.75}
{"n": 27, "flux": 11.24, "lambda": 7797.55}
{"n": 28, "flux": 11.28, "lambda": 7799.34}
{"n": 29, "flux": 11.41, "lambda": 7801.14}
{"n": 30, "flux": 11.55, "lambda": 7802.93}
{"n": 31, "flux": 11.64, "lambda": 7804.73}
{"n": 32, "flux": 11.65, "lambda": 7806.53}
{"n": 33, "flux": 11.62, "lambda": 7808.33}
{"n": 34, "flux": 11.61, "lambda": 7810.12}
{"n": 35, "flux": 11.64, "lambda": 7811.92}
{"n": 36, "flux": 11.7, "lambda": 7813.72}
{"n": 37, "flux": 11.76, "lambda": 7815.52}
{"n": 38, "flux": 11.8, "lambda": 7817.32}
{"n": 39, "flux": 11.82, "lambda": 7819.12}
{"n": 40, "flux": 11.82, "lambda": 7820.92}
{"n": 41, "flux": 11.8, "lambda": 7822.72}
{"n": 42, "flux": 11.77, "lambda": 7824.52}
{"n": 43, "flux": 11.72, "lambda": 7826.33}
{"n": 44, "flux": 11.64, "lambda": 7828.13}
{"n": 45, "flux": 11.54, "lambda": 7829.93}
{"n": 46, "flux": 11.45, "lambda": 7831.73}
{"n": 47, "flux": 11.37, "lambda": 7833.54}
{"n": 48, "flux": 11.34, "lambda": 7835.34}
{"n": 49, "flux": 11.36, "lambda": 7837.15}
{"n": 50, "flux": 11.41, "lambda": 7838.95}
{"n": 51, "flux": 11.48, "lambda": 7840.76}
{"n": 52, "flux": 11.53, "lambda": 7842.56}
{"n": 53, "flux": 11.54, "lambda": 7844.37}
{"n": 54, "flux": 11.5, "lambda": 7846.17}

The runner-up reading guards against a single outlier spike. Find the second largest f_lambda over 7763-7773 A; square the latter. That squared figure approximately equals 129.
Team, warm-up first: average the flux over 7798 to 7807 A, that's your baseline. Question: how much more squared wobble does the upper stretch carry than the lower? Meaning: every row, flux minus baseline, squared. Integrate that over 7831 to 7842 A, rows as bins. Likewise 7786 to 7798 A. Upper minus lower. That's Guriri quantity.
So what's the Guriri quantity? -0.3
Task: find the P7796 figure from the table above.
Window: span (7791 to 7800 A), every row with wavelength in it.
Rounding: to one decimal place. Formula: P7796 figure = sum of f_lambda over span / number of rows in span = 11.4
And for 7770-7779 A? 11.6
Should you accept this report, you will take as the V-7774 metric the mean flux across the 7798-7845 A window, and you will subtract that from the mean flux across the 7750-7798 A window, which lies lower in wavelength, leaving -0.02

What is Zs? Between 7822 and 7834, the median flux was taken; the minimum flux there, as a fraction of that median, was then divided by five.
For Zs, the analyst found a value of 0.195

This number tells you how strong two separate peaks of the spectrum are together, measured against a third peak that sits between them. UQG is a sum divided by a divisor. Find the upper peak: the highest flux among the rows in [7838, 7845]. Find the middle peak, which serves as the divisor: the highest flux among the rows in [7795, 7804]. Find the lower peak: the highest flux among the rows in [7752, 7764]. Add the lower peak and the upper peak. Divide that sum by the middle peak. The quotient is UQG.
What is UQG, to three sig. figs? 2.02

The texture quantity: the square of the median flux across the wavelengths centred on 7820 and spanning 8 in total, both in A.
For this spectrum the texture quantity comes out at 139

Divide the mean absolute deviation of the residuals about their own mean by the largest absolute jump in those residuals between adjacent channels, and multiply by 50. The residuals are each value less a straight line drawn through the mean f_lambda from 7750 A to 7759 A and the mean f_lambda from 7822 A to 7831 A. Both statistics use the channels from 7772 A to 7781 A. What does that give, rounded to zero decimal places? 31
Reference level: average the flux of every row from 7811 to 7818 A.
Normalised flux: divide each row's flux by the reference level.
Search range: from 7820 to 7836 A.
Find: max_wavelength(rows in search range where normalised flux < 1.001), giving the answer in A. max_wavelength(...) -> 7835.34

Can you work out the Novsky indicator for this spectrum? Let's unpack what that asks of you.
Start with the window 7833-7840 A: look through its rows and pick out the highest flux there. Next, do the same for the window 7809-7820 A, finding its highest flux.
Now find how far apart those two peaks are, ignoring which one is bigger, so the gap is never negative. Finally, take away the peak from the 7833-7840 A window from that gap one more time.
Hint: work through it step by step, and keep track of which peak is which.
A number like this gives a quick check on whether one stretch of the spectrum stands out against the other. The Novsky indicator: -11.0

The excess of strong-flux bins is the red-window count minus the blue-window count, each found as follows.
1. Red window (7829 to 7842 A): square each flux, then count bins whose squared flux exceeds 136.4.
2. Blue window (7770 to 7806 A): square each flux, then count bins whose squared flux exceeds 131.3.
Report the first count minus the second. -15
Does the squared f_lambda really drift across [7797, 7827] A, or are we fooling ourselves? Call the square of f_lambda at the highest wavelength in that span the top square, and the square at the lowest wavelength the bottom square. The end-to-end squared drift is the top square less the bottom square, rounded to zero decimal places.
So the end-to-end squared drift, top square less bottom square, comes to 11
